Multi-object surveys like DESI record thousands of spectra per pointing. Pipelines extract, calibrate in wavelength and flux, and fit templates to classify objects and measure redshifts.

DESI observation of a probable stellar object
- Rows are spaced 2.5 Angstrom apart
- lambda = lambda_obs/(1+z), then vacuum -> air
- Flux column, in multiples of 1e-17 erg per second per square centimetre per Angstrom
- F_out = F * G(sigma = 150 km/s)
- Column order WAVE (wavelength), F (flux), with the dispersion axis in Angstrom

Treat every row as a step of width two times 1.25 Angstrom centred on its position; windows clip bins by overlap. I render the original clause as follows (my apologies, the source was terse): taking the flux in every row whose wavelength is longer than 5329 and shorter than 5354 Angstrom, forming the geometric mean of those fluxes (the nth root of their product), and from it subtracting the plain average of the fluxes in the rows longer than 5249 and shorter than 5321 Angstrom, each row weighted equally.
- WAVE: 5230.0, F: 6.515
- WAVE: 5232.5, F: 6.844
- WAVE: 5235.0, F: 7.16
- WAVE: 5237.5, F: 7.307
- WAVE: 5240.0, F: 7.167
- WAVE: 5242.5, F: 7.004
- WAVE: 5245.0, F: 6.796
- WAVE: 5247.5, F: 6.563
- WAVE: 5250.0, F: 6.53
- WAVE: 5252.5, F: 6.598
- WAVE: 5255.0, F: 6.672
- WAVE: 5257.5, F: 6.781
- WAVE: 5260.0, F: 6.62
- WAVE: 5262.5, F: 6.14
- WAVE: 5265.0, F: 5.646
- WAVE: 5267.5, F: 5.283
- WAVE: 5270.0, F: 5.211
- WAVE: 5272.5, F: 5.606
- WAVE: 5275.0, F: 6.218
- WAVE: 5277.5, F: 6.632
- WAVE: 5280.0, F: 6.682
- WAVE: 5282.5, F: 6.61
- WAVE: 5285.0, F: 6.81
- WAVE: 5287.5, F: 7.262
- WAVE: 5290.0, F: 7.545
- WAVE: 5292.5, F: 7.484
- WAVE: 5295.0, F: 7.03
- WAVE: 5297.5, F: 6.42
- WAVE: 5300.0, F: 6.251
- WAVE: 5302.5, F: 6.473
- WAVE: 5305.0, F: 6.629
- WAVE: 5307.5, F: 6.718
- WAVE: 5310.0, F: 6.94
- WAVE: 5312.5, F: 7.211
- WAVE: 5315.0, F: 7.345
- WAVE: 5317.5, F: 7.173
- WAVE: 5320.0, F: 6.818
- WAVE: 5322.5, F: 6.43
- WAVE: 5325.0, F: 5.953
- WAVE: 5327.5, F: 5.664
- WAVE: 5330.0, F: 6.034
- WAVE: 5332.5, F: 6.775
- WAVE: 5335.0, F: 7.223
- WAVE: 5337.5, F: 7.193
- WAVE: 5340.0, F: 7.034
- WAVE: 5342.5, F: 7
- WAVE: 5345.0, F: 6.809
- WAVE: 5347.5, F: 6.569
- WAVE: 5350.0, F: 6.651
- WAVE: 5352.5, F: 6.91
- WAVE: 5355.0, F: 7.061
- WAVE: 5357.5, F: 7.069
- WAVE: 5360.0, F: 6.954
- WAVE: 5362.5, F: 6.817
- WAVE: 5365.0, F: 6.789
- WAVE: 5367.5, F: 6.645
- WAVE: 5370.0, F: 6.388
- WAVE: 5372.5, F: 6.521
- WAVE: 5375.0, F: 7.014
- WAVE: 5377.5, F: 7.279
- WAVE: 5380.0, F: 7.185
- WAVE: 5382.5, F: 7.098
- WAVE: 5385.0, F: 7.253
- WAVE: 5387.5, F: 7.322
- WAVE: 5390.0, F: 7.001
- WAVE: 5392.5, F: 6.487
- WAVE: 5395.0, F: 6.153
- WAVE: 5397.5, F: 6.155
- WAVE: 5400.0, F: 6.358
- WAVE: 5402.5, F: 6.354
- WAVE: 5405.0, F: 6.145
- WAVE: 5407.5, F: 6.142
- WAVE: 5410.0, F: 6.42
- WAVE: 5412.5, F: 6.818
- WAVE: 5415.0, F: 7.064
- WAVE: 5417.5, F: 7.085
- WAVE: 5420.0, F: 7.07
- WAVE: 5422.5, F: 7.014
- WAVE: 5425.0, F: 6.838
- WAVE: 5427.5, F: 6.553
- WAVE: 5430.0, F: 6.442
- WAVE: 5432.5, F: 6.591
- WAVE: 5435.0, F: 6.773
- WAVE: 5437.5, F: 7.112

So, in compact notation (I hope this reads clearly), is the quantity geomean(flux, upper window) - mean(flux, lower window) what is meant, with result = 0.21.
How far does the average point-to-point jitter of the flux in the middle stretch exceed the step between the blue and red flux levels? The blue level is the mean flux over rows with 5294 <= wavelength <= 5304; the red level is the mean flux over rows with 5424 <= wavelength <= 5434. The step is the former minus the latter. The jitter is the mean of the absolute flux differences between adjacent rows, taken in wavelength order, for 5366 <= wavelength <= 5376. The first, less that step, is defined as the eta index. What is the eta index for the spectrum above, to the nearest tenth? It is 0.4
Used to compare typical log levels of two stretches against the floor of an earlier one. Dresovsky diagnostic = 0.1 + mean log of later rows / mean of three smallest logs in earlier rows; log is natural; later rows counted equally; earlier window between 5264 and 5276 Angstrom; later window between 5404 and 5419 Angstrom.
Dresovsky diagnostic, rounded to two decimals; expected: 1.22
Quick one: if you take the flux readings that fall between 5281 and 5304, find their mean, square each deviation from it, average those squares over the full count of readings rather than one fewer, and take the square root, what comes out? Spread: 0.45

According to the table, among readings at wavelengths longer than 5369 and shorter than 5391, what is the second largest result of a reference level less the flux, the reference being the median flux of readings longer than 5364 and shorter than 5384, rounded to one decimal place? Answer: 0.4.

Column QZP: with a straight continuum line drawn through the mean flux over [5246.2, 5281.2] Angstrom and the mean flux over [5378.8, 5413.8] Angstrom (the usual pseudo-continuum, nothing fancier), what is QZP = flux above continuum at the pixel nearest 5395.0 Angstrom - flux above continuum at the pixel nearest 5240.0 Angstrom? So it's -1.5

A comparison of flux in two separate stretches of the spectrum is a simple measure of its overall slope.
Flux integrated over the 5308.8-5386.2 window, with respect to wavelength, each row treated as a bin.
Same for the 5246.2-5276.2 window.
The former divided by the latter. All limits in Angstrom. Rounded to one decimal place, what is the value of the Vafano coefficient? 2.9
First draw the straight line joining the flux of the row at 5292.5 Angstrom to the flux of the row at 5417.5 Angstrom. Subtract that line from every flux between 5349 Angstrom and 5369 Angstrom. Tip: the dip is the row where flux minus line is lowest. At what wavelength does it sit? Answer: 5350.0 Angstrom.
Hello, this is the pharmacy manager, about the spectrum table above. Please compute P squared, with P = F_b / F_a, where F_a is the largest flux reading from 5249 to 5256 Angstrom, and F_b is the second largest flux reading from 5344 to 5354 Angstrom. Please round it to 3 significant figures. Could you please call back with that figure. 1.04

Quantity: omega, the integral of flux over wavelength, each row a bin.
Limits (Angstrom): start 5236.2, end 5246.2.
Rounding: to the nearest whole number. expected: 71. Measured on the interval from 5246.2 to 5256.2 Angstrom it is 66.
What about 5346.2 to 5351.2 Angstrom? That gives 33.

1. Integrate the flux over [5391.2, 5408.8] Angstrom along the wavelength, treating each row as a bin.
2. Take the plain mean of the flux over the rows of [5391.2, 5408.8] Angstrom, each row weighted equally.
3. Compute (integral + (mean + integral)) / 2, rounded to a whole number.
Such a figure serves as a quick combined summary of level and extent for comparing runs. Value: 113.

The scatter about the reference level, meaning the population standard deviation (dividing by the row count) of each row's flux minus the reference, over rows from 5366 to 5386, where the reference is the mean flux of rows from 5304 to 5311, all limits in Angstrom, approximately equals 0.33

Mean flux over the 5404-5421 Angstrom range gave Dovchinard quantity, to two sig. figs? 6.7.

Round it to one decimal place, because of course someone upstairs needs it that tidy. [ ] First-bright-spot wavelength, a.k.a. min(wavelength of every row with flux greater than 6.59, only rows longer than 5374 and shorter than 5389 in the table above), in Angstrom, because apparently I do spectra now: 5375.0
